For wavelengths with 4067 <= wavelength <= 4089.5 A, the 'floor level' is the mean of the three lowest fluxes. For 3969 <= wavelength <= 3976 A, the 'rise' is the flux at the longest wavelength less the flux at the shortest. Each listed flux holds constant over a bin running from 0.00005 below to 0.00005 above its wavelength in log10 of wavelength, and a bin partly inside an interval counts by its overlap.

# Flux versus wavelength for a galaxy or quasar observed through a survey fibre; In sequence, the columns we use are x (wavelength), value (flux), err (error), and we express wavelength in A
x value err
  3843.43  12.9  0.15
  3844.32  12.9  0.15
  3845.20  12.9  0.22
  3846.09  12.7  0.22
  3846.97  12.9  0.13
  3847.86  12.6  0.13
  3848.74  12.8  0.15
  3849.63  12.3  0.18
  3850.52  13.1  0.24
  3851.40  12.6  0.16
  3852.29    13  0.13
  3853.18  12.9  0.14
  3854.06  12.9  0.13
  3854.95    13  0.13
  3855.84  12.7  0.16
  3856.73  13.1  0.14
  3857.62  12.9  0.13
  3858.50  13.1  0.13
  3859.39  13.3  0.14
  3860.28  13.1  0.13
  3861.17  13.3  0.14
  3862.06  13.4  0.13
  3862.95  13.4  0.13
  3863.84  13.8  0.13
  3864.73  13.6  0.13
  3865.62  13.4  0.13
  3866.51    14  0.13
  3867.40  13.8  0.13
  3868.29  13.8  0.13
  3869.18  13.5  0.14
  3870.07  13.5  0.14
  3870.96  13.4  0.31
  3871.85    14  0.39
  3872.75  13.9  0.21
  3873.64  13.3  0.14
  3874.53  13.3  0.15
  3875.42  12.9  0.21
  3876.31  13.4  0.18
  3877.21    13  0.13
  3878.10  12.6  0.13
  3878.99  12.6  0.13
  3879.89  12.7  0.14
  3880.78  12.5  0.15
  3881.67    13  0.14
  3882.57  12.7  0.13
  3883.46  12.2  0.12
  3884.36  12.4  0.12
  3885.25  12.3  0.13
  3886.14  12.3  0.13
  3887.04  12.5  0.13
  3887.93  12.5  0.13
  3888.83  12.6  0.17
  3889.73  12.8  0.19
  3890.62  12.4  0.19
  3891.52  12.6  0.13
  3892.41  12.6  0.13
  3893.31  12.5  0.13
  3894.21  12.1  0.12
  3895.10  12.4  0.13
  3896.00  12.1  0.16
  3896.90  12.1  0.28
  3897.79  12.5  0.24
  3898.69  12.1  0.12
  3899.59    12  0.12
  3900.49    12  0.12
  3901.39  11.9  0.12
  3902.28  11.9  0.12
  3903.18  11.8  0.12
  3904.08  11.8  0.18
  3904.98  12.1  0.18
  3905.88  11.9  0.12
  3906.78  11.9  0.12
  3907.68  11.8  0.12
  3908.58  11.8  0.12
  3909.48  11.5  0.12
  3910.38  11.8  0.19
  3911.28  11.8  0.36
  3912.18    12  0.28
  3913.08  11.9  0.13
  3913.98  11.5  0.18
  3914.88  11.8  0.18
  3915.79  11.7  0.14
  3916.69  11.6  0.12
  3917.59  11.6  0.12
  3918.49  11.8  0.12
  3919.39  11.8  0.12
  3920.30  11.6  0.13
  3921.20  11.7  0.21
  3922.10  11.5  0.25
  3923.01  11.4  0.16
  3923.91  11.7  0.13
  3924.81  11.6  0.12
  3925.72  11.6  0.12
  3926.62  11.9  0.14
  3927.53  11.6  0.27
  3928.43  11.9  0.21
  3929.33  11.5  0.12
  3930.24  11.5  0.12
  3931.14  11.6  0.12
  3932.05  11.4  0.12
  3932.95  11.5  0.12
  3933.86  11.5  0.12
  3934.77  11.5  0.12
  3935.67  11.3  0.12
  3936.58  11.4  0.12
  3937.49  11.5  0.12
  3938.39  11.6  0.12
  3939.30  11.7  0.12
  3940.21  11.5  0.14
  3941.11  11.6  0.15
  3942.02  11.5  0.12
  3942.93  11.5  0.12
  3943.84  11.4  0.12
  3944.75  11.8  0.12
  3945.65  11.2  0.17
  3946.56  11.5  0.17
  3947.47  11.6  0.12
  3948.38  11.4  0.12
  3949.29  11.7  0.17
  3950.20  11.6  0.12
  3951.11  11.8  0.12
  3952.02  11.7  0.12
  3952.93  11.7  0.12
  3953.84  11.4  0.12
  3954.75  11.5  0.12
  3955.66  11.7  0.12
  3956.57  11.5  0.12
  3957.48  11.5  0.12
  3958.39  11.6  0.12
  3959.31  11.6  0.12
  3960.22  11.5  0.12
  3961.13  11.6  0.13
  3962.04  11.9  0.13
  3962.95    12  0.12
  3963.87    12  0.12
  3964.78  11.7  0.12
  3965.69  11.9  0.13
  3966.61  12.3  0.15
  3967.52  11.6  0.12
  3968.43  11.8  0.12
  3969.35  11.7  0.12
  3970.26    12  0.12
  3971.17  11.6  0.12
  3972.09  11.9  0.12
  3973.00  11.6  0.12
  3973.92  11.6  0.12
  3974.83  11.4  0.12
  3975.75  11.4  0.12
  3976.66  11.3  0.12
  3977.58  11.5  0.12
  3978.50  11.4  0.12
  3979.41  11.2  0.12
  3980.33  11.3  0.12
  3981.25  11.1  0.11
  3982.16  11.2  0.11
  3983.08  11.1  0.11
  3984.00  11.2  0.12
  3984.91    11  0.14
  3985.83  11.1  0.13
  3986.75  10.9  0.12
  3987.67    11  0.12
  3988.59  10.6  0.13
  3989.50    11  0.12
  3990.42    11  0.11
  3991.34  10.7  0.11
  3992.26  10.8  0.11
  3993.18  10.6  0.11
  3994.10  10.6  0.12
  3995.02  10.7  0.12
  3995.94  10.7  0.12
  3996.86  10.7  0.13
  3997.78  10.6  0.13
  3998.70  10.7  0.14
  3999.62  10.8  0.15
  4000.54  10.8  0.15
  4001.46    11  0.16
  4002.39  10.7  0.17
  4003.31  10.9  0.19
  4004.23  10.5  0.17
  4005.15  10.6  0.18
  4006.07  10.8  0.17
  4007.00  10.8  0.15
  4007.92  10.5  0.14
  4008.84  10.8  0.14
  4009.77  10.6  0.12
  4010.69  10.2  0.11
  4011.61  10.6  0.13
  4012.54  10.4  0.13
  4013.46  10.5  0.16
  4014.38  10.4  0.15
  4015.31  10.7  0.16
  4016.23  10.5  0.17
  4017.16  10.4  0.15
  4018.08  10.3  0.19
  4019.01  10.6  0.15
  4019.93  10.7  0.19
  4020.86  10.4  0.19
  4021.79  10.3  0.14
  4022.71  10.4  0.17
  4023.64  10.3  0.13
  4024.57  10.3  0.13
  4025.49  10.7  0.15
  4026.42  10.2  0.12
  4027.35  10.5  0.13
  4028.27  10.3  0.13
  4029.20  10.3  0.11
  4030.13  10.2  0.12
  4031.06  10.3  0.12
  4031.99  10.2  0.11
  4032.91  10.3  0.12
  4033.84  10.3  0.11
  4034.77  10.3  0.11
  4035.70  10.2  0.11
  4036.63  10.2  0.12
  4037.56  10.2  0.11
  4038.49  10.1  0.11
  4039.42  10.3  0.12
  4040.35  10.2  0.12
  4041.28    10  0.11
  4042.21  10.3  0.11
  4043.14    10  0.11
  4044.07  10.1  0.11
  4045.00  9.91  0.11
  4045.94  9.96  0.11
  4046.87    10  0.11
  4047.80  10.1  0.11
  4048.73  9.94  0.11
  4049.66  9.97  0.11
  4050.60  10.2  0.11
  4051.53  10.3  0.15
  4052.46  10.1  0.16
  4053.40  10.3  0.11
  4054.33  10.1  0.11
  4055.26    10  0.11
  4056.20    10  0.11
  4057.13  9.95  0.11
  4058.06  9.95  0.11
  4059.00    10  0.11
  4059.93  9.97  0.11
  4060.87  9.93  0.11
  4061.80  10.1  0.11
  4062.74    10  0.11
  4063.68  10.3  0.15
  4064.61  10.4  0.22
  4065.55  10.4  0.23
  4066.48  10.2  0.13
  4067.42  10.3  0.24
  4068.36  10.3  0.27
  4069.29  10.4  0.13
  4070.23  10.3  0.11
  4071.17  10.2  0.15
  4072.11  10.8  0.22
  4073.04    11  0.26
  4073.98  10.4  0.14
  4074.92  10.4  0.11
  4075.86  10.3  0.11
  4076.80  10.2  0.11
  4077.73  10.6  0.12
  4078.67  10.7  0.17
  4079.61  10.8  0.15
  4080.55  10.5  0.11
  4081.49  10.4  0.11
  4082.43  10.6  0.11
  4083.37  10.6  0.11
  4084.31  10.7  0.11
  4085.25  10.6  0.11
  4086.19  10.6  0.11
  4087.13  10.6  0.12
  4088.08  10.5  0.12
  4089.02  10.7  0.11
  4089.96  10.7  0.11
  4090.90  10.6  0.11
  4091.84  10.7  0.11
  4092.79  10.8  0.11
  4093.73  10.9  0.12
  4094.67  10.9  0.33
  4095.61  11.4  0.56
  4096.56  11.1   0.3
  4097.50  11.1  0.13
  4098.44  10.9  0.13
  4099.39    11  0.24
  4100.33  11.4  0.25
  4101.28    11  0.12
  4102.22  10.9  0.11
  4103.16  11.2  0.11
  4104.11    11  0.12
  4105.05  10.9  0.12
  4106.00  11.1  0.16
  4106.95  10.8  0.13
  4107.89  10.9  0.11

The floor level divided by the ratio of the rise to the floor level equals -349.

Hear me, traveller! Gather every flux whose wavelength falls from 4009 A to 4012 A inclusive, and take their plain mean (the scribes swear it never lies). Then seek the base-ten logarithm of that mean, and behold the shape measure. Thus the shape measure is 1.02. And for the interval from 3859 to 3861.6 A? 1.12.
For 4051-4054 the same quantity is 1.01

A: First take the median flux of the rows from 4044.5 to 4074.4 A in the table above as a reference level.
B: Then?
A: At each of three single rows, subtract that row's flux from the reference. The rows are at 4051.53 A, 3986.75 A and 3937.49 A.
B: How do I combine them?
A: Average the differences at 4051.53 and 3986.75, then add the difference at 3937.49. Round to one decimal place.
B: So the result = -1.9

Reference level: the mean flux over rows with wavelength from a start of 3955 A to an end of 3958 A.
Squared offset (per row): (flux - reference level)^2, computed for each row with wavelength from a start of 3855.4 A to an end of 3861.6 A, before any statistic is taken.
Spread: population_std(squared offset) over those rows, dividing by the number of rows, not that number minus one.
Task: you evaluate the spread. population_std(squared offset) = 0.57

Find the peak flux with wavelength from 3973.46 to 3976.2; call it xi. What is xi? 11.6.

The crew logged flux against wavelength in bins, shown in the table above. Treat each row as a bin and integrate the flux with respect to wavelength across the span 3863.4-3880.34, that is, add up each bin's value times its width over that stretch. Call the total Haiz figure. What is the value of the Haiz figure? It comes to 227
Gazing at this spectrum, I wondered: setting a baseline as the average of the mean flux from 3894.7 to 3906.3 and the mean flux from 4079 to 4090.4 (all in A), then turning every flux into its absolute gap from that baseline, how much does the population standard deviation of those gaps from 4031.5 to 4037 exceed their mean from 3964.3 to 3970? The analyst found -0.5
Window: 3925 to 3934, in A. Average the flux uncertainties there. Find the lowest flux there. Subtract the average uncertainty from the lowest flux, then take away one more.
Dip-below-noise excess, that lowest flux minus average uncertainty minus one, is 10.3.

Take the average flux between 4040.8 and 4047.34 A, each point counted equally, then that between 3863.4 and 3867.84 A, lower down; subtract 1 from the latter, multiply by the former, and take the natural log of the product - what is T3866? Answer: 4.85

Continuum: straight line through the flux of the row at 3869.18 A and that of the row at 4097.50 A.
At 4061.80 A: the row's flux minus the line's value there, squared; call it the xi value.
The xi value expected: 1.89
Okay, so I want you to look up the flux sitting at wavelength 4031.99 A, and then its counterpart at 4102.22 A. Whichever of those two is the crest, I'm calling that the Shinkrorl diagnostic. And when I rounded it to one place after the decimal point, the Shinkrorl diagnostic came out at 10.9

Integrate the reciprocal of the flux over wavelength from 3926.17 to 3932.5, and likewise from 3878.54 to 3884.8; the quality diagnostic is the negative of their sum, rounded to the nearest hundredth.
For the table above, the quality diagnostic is -1.04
